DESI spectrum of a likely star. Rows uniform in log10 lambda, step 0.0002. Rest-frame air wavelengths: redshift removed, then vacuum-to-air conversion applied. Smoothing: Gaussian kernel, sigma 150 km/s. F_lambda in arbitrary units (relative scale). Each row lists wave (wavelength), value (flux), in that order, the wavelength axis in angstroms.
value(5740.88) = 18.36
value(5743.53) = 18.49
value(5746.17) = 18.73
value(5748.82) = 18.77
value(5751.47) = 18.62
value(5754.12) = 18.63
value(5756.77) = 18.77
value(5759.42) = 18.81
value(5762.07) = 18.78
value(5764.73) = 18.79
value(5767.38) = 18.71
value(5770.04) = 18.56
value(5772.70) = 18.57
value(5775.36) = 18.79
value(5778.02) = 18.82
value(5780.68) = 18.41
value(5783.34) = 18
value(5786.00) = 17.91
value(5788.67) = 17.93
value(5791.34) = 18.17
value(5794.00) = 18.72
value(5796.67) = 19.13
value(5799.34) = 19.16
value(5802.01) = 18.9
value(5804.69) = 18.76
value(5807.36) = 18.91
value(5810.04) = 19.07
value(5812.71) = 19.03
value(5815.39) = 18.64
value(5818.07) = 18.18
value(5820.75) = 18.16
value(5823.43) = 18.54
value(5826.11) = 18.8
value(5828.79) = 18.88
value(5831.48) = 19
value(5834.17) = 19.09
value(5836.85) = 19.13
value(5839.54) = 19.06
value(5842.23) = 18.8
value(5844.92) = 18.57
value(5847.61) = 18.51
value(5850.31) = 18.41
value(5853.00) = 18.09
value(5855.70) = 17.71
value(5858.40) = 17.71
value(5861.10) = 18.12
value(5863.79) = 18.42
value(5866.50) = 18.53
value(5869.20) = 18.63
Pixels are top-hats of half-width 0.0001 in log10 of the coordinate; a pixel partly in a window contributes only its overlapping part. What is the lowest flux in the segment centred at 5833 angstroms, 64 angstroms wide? 17.71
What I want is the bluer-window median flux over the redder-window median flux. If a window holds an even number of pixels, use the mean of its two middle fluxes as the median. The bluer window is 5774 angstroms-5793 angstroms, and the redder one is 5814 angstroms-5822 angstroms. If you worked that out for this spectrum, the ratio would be 1.00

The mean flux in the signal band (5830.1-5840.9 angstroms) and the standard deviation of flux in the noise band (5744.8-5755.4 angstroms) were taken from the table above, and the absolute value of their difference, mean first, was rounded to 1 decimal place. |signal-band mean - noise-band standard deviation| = 19.0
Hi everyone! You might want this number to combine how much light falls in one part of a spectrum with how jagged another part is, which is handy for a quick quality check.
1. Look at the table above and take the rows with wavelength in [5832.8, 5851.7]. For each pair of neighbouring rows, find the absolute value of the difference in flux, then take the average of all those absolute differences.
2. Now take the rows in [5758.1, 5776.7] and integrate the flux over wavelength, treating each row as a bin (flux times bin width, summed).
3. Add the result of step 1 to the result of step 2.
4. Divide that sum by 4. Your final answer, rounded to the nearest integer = 87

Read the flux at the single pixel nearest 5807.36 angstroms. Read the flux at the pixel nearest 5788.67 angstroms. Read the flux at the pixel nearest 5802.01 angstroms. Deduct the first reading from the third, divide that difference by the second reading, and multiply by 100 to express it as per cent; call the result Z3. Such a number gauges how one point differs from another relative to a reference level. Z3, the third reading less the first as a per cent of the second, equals 0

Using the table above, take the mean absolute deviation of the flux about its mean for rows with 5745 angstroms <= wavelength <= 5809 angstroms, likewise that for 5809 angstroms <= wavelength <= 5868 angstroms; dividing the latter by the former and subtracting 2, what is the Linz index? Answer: -0.6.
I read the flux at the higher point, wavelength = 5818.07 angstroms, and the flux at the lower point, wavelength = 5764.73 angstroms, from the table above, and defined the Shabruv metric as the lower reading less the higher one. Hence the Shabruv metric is 0.6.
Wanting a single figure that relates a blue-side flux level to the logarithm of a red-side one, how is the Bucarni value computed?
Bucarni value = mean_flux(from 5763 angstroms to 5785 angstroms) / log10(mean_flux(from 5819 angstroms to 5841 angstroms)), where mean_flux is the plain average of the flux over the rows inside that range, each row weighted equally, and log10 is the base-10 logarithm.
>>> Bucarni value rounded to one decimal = 14.6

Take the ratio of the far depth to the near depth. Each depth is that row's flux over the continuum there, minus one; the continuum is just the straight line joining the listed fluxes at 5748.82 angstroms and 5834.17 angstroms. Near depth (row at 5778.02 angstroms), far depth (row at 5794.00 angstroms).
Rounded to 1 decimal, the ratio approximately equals 3.7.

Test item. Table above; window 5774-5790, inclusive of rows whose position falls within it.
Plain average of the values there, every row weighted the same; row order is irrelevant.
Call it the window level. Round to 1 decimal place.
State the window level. 18.3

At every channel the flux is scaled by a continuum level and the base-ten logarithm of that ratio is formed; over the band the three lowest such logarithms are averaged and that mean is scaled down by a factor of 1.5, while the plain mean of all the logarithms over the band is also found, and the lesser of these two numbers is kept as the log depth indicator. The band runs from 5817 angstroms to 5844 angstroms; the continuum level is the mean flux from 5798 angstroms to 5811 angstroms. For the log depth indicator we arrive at -0.010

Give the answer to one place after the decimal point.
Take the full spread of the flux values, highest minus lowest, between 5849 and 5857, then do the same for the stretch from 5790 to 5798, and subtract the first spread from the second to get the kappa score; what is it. 0.3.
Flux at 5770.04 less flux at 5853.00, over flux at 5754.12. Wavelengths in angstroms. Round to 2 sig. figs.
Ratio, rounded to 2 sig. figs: 0.025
